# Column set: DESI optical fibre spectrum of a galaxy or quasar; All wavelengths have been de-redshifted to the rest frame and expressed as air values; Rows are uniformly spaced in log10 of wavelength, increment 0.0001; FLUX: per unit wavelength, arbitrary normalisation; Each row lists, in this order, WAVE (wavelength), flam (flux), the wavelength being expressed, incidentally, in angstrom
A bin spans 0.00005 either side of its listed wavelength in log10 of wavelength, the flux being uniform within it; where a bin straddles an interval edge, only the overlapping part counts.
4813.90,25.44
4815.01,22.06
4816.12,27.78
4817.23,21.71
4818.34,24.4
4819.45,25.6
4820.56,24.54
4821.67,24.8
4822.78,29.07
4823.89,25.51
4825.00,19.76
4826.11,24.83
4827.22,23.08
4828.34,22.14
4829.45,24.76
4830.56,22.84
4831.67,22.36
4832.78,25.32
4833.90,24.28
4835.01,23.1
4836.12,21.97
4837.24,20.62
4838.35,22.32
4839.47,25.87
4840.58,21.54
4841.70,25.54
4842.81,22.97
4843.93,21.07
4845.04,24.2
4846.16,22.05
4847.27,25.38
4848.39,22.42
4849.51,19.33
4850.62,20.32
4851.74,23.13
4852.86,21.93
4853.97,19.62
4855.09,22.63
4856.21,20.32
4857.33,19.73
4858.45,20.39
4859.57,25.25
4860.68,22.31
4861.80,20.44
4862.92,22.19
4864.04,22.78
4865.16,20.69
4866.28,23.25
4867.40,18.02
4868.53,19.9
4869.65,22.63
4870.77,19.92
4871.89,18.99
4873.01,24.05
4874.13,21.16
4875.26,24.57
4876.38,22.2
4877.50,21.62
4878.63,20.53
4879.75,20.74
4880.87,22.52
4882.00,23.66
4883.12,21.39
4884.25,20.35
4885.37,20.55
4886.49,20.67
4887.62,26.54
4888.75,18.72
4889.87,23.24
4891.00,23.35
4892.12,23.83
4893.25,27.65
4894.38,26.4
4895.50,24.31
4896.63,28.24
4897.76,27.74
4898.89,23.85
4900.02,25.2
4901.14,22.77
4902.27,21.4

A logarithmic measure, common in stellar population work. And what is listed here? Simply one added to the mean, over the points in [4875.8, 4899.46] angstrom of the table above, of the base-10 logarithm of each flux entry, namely 2.36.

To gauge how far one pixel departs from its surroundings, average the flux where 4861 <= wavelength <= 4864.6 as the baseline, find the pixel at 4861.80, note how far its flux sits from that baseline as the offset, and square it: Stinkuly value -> 1.9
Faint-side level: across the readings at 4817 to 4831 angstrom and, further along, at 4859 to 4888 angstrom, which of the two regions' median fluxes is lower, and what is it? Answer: 21.5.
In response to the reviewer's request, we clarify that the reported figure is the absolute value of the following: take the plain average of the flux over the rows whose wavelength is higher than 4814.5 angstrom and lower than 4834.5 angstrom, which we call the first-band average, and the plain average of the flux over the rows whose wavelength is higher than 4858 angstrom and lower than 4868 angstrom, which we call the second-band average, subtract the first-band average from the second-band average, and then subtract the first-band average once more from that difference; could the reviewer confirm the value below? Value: 26.6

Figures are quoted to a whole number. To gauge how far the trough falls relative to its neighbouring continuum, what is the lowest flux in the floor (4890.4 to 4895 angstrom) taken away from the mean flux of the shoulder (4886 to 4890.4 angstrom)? -1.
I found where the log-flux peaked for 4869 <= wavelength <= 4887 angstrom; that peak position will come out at 4875.26 angstrom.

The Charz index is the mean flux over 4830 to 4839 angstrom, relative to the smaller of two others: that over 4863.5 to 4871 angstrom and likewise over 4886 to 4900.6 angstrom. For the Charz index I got 1.09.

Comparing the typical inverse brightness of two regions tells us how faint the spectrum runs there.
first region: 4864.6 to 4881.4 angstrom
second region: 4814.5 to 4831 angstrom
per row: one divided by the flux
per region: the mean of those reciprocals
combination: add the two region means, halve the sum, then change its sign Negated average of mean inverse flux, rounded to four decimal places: -0.0444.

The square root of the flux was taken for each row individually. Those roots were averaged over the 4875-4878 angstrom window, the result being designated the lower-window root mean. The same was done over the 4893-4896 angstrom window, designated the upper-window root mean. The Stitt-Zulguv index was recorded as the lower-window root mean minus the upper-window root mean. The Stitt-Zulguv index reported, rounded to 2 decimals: -0.34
